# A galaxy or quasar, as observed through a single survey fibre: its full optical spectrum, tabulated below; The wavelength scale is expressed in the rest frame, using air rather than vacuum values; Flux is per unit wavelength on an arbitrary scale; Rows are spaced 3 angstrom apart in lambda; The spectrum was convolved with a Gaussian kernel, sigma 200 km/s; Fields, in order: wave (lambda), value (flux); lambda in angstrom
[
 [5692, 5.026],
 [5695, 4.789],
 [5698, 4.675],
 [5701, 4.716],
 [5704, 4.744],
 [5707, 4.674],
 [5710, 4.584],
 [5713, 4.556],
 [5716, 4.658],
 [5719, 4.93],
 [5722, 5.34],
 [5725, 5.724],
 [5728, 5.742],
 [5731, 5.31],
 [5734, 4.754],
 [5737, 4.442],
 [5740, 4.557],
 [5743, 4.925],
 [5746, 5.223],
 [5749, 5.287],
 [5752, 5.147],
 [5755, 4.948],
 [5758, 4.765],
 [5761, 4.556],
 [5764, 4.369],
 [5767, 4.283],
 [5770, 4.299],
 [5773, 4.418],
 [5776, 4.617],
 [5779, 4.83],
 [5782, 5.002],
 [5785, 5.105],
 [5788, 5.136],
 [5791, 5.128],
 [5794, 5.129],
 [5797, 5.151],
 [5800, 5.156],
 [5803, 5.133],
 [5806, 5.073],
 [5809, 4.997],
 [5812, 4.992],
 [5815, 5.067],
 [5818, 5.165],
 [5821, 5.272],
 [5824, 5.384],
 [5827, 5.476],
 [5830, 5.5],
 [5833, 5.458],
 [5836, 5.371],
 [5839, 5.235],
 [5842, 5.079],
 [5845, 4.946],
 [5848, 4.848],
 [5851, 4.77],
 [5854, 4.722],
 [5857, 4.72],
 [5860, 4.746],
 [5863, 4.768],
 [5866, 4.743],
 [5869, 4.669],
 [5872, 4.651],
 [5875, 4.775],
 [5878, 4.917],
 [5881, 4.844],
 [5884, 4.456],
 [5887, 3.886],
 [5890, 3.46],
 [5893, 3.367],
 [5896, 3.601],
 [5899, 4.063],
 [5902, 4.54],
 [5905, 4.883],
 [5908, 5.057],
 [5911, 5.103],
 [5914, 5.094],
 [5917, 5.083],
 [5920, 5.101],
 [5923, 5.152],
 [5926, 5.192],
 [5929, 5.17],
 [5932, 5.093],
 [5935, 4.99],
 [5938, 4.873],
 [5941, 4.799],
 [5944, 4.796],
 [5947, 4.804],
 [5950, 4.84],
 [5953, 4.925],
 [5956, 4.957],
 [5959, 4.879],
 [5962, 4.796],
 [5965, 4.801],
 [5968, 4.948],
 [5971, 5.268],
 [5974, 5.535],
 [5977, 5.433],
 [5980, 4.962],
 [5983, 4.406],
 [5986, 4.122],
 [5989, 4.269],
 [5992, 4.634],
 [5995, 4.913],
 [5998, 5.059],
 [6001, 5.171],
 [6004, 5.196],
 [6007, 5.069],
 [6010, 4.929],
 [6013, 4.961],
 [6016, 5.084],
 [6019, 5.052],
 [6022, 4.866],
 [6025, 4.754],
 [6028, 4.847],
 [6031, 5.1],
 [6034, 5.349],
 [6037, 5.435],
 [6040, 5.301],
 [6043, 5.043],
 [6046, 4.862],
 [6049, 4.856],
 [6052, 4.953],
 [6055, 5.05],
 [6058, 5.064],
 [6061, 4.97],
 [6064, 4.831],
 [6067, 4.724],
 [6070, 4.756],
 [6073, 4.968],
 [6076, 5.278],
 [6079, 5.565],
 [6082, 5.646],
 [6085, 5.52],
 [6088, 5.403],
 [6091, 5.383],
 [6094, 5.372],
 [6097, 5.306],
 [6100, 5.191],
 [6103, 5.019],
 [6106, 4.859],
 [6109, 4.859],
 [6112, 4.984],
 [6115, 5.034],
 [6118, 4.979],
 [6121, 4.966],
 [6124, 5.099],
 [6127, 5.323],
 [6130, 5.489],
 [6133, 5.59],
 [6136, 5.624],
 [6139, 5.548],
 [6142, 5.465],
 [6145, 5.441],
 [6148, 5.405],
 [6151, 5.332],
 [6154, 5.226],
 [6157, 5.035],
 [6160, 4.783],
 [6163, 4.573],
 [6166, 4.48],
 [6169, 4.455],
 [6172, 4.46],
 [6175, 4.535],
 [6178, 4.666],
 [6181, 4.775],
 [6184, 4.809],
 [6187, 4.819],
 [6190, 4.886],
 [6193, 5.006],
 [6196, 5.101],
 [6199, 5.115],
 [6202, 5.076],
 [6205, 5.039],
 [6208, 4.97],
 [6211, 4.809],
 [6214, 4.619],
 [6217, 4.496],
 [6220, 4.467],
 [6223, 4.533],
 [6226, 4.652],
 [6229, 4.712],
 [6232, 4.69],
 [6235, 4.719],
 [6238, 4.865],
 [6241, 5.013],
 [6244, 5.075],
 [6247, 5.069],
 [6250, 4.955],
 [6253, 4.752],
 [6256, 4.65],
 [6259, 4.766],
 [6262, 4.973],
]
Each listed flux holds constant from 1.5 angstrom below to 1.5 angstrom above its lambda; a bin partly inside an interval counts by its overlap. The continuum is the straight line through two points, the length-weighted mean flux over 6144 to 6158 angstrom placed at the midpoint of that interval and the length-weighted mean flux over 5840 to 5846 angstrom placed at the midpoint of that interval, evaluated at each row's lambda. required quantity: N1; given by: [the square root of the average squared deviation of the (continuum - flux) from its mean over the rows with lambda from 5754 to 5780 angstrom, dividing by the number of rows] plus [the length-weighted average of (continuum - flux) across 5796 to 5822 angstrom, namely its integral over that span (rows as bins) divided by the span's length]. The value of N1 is 0.13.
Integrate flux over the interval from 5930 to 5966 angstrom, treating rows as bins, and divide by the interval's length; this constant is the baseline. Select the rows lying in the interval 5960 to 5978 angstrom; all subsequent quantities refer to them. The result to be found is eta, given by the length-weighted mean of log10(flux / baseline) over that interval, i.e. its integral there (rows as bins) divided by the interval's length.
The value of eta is 0.019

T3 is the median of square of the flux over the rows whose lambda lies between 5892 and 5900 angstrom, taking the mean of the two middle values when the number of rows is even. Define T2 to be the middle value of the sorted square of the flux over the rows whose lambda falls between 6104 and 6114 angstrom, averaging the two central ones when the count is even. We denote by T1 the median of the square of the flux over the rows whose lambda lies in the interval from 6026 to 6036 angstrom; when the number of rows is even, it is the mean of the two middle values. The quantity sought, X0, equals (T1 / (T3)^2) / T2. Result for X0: 0.0066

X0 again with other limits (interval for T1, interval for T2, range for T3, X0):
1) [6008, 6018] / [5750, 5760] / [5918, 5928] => 0.0014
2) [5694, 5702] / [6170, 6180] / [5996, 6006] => 0.0015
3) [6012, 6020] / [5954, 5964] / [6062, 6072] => 0.0021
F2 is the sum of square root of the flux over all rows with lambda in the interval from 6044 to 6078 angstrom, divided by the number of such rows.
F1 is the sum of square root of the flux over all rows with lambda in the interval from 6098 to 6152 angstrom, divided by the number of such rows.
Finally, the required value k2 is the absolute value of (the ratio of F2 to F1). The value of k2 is 0.97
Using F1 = 2.29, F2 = 2.222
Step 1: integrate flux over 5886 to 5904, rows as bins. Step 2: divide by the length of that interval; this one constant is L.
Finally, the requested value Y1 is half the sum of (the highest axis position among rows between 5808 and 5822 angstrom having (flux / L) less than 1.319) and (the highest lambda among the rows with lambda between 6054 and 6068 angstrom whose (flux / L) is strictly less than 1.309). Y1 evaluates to 5941.0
